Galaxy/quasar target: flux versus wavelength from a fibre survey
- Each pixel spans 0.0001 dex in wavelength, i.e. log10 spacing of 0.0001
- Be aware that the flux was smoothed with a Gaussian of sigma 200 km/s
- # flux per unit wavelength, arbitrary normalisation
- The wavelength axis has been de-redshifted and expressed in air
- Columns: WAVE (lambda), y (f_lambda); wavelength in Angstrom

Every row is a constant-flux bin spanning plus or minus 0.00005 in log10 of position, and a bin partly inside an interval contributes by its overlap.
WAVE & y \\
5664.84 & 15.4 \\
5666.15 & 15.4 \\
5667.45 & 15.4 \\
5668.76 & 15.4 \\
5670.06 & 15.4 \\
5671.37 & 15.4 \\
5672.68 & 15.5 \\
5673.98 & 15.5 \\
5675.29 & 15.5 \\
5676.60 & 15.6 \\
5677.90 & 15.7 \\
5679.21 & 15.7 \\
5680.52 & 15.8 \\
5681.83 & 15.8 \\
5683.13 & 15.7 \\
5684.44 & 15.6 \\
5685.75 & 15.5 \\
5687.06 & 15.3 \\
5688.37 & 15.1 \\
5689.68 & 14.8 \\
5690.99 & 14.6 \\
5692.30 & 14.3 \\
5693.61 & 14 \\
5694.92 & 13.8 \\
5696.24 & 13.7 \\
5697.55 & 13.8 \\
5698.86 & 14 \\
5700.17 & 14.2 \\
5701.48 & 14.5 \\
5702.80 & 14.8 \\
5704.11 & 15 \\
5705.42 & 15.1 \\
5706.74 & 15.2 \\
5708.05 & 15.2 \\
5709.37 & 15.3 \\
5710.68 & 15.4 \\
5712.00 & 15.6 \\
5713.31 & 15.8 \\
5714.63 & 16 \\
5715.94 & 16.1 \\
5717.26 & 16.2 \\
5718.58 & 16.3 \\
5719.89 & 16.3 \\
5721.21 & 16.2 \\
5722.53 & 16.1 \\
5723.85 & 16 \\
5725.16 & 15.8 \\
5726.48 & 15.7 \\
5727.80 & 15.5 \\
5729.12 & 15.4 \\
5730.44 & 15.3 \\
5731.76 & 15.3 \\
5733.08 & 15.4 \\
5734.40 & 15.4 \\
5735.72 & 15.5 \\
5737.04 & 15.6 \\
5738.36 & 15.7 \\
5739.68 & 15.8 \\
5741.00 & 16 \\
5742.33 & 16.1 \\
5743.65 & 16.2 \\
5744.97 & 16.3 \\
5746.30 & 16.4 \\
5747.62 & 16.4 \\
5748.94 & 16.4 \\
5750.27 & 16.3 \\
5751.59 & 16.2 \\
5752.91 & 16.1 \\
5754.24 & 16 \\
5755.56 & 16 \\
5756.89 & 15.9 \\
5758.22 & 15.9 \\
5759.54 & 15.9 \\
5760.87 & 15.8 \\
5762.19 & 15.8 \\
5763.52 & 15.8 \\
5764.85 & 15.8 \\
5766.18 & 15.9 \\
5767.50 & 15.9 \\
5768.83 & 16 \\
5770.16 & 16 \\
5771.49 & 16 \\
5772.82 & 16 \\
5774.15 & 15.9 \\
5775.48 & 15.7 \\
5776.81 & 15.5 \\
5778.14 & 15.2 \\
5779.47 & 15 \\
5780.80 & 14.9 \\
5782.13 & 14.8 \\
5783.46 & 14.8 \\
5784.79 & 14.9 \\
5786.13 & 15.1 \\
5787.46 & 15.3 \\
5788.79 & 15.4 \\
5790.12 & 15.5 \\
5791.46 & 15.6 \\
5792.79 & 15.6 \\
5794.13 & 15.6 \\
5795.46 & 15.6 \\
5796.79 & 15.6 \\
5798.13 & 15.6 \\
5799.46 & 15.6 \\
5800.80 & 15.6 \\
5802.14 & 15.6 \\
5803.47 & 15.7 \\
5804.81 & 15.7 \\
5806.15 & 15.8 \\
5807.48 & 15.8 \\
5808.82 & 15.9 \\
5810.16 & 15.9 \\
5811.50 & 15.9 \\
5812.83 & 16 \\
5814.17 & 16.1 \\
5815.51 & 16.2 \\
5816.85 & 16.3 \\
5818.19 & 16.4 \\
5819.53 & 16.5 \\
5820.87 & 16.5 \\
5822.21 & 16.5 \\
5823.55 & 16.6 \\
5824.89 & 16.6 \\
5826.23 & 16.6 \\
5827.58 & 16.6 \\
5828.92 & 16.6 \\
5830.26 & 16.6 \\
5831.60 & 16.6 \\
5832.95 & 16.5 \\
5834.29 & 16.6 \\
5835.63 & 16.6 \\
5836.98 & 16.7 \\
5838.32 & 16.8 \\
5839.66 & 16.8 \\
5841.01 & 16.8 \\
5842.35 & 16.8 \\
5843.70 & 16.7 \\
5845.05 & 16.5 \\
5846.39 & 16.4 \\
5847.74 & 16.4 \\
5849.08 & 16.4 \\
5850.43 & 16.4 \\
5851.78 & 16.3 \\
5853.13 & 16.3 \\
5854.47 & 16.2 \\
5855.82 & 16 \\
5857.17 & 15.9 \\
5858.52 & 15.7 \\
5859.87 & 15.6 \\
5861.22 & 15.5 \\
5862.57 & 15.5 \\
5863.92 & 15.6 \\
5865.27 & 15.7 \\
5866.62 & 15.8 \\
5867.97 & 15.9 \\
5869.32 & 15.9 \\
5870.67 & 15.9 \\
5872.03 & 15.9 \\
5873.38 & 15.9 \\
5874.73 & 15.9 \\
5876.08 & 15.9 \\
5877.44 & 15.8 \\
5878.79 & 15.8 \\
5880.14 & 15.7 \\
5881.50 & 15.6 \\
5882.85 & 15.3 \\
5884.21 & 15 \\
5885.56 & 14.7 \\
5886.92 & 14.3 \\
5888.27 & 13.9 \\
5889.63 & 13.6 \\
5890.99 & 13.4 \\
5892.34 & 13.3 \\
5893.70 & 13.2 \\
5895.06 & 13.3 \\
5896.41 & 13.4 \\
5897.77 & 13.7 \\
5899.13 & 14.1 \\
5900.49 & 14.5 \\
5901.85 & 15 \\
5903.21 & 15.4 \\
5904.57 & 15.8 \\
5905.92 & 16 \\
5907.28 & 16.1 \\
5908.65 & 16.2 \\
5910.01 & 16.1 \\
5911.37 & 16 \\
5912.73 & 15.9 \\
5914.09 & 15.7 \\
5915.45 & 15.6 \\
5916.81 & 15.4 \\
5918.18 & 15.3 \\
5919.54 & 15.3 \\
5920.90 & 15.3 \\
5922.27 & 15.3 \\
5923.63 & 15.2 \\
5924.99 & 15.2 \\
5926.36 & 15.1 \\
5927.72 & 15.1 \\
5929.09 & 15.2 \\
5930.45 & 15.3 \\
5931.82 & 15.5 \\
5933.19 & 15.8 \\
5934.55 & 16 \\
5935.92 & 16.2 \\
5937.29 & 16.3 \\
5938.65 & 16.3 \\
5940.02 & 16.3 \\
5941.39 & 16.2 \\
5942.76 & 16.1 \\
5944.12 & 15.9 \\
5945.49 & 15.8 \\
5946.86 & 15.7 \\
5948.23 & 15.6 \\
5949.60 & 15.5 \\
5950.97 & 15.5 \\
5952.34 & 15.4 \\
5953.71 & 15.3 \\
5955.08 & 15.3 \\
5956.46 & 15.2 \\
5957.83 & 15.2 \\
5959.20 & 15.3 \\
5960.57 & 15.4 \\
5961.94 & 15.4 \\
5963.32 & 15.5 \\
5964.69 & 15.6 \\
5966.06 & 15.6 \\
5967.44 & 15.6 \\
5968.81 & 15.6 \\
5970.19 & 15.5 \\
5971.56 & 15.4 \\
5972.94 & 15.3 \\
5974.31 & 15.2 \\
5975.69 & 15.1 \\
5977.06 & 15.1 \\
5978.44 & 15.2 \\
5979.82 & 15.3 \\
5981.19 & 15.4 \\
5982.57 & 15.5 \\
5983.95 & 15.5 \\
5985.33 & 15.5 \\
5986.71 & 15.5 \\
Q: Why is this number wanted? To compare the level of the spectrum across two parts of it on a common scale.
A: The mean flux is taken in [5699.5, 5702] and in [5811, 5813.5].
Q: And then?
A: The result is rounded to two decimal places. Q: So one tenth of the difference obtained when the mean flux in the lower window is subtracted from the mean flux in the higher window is 0.16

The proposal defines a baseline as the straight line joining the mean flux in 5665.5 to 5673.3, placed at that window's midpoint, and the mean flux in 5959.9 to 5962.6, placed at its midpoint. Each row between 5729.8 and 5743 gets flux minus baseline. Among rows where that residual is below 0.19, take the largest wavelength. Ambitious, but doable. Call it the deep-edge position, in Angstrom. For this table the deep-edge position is 5737.04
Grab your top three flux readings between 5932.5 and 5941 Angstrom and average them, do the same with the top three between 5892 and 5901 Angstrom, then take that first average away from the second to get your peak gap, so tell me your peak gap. -2.2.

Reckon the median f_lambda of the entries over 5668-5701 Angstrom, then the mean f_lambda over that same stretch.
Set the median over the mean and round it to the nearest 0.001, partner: 1.025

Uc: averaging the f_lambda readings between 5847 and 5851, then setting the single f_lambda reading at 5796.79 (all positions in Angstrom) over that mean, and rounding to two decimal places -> 0.95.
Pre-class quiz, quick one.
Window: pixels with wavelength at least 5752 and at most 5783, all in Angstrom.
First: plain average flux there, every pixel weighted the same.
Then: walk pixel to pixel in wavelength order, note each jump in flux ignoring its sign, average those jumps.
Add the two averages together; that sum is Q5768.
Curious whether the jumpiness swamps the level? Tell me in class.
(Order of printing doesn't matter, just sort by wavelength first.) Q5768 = 15.8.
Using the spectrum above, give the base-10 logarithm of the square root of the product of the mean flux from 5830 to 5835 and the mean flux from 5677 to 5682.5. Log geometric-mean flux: 1.21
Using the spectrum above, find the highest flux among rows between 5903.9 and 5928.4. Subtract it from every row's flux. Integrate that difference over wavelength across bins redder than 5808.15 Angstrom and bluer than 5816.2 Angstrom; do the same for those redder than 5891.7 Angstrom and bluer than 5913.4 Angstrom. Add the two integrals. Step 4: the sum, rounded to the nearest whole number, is -30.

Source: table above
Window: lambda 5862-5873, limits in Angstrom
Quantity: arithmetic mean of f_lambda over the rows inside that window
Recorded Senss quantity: 15.78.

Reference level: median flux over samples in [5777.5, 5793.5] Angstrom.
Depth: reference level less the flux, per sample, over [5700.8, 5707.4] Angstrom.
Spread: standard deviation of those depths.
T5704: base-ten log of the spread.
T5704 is -0.6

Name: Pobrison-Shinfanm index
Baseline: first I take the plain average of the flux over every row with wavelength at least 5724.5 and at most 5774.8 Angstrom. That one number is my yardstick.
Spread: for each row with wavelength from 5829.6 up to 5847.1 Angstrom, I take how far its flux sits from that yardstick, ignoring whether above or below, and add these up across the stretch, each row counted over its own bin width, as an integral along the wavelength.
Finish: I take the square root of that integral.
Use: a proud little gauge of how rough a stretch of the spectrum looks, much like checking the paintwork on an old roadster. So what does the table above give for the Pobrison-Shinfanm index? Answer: 3.7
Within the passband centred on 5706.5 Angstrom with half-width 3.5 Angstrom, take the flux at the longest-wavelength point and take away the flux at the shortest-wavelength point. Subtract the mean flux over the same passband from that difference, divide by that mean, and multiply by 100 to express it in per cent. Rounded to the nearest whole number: -98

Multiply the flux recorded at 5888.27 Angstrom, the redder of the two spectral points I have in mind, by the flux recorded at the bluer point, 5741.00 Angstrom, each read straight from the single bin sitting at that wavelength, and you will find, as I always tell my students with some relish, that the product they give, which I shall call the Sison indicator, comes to 222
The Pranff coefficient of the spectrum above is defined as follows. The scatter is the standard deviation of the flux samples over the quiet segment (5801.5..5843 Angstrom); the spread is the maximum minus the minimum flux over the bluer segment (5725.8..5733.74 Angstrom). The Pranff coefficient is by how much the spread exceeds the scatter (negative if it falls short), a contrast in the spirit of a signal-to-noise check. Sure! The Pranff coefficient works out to 0.02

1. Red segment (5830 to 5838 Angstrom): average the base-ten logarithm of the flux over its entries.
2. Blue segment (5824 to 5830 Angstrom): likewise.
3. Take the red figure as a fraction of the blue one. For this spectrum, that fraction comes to 1.00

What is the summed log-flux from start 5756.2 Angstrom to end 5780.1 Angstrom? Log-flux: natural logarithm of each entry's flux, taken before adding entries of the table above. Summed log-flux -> 49.7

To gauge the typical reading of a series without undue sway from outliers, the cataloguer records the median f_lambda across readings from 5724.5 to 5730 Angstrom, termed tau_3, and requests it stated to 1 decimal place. 15.6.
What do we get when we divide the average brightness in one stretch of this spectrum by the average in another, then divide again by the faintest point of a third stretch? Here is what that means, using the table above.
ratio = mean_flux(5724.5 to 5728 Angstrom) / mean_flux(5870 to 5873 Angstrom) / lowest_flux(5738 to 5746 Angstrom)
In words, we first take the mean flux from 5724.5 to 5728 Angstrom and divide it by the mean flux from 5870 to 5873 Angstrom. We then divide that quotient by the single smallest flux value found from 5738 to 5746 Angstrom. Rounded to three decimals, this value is 0.063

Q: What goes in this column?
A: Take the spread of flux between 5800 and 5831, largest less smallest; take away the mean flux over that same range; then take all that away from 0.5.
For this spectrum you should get 15.7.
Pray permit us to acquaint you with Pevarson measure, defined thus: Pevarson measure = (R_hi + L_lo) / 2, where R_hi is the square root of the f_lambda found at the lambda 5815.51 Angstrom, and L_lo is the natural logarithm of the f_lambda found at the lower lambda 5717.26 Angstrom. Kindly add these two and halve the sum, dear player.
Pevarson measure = 3.40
